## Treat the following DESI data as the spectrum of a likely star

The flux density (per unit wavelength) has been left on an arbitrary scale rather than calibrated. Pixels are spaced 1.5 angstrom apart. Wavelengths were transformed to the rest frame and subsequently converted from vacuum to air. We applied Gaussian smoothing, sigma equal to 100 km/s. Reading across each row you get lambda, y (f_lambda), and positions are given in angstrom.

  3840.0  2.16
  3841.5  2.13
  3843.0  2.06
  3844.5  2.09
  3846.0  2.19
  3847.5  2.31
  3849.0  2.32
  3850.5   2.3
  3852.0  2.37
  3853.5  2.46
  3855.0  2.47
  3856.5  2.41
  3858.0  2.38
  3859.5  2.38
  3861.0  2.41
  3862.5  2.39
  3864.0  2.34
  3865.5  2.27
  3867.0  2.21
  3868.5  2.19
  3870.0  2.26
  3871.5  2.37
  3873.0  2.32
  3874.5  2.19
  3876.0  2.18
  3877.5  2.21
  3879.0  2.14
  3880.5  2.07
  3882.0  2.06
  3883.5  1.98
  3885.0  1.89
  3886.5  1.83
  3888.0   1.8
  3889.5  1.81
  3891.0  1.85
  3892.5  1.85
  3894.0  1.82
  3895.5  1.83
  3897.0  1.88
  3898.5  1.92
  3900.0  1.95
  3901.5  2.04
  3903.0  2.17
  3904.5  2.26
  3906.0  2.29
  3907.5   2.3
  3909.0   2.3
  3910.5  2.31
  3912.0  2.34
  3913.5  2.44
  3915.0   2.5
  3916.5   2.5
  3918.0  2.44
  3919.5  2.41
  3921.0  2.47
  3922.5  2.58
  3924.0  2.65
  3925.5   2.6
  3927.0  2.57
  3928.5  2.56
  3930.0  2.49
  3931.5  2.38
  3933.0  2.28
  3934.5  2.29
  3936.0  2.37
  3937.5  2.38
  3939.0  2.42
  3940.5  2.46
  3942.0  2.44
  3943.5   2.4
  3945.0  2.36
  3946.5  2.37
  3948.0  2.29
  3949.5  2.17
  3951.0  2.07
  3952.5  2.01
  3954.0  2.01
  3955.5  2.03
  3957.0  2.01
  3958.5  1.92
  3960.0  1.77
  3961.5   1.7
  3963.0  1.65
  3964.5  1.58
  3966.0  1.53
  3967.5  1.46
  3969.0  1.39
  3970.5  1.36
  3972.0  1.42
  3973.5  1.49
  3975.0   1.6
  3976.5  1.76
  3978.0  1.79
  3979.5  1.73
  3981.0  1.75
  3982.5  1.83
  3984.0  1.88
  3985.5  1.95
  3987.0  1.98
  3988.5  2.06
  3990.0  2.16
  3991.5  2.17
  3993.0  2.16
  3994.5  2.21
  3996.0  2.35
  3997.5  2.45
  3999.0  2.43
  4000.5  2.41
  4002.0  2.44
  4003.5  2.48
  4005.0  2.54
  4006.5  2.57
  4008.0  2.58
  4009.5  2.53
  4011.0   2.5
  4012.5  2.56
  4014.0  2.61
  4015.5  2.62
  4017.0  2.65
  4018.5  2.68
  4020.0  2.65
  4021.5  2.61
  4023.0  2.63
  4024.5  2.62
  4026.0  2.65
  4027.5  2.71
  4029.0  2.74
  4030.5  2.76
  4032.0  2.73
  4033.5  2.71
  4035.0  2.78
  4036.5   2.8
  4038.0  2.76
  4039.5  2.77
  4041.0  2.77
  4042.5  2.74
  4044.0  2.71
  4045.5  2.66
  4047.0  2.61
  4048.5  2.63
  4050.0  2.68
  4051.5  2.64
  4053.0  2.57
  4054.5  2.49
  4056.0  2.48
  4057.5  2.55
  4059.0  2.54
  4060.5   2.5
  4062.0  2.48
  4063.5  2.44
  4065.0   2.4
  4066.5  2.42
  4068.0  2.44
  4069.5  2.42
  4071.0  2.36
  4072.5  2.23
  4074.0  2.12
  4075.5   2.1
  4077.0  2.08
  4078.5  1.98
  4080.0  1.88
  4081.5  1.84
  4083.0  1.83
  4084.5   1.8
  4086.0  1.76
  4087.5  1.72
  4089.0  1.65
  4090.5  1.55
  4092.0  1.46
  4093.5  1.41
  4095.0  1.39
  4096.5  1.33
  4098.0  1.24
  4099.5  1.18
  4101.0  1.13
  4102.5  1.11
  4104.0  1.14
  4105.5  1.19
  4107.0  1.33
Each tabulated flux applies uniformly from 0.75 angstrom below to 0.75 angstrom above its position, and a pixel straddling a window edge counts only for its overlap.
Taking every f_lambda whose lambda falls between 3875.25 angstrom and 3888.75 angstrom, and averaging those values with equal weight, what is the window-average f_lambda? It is 2.02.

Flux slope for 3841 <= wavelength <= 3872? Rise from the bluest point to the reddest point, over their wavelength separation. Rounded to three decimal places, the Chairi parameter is 0.008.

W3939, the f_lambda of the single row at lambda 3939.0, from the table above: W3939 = 2.42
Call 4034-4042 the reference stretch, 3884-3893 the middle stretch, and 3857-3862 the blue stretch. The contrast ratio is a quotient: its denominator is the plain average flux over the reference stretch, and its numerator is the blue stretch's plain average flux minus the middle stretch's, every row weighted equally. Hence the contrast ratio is 0.20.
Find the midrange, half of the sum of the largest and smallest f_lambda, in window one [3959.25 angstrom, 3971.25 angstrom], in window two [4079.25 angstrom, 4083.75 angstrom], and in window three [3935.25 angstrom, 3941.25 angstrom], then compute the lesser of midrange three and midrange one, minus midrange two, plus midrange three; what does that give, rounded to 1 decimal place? 2.1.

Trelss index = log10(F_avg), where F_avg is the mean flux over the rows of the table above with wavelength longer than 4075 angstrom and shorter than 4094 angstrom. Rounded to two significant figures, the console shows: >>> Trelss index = 0.25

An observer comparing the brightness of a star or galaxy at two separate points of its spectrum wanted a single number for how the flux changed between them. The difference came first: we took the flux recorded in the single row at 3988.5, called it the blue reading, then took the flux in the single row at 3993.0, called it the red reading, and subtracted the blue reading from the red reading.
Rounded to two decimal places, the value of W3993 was 0.10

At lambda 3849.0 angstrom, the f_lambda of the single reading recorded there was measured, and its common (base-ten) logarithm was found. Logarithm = 0.37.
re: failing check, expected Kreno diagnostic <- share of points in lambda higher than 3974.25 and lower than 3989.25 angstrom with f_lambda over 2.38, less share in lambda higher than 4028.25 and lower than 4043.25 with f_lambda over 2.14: -1.0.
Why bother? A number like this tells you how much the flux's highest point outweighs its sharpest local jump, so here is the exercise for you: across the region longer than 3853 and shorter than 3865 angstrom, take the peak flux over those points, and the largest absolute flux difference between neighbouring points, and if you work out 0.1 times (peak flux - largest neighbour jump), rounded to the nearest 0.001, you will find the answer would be 0.241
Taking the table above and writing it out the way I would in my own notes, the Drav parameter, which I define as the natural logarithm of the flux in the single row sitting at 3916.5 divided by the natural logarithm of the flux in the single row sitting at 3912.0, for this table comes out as 1.08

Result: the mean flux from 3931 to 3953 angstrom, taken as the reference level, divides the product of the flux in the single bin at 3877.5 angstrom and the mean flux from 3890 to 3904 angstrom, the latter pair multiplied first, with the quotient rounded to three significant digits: 1.84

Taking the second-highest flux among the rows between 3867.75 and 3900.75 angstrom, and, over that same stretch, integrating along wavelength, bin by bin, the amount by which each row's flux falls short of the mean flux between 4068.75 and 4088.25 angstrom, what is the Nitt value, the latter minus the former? -3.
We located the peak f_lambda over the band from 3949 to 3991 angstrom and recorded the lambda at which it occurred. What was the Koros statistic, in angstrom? 3949.5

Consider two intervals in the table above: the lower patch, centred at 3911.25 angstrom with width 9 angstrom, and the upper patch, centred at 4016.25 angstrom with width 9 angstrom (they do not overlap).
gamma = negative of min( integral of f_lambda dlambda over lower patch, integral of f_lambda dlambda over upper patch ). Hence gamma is -21.3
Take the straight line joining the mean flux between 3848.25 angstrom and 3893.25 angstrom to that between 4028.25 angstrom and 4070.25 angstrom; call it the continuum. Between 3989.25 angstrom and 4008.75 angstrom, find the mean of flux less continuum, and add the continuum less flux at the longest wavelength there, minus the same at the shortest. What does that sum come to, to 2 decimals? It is -0.49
